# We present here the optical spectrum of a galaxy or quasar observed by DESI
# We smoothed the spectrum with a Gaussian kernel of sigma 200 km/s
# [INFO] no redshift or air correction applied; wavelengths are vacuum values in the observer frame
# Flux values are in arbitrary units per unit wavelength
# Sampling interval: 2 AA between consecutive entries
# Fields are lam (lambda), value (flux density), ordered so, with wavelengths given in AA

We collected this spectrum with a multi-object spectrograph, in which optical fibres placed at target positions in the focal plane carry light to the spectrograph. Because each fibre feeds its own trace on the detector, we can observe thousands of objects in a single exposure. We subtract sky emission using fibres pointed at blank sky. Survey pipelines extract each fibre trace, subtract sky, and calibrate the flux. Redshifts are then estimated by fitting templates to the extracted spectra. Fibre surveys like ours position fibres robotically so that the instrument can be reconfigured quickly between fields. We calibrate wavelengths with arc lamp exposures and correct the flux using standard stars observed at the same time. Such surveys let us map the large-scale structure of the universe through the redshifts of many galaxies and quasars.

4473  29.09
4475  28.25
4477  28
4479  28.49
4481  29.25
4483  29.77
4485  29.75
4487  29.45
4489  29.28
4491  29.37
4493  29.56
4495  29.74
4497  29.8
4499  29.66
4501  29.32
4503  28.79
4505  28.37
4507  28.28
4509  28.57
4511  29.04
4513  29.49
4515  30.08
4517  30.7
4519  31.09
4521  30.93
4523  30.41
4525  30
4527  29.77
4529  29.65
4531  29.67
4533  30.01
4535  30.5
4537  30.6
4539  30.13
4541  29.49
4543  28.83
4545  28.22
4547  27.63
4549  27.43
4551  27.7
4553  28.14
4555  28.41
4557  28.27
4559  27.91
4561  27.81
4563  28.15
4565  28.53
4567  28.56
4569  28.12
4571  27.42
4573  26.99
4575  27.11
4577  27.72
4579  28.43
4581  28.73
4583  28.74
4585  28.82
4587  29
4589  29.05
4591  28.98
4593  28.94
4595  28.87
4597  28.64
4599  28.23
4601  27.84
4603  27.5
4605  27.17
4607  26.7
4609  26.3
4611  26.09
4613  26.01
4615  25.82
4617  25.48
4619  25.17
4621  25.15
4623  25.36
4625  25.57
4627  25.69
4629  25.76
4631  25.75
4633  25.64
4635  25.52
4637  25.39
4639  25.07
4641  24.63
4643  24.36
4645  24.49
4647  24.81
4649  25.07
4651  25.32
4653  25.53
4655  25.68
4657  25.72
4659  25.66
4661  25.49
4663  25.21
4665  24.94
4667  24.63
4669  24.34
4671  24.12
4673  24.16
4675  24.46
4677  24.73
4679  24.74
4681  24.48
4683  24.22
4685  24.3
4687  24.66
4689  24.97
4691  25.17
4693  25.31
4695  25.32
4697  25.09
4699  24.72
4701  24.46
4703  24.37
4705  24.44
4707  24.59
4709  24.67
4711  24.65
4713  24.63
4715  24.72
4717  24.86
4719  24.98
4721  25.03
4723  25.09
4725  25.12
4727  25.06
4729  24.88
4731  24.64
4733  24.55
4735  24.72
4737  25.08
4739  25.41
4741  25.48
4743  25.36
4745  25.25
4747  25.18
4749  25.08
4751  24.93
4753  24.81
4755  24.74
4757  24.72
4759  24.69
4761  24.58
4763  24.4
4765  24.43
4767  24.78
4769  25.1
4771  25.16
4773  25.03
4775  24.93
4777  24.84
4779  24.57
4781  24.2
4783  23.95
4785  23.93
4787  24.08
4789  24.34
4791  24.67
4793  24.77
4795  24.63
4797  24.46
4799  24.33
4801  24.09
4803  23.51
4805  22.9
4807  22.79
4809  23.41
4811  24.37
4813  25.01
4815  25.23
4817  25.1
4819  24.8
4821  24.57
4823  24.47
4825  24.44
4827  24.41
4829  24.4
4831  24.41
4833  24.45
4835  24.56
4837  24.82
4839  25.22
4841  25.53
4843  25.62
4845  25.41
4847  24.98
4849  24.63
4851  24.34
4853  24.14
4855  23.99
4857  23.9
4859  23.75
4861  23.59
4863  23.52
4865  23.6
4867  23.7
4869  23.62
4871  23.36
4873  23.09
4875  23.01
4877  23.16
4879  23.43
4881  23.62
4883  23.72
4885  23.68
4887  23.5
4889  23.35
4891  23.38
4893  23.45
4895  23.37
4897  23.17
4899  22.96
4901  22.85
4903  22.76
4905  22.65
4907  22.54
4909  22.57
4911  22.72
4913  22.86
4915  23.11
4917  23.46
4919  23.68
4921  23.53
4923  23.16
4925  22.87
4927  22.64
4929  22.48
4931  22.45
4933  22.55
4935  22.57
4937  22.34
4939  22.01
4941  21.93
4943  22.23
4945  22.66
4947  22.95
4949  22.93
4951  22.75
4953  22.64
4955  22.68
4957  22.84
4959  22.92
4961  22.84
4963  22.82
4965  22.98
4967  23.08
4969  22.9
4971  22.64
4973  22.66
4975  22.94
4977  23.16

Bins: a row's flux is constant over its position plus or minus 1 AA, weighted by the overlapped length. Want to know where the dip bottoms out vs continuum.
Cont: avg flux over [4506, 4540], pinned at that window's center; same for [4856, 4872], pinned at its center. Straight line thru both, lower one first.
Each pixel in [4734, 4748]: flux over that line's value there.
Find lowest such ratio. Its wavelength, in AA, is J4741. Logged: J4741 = 4735 AA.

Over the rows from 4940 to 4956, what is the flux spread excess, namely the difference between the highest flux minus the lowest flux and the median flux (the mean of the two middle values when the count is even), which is -22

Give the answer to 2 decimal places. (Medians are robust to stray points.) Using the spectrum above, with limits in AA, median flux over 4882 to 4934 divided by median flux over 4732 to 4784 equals 0.93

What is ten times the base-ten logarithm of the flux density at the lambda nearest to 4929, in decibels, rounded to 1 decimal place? 13.5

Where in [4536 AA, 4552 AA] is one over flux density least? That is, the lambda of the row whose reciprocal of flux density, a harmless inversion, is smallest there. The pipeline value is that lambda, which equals 4537 AA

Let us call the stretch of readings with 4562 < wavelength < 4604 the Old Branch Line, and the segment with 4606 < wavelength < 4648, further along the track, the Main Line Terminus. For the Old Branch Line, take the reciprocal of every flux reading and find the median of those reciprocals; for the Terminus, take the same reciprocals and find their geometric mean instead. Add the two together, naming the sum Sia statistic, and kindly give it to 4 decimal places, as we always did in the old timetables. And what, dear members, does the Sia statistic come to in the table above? 0.0743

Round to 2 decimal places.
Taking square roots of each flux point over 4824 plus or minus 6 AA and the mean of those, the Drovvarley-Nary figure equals 4.95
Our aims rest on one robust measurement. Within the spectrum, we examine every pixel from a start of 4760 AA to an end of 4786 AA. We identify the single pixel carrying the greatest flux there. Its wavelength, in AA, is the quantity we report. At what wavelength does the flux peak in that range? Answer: 4771 AA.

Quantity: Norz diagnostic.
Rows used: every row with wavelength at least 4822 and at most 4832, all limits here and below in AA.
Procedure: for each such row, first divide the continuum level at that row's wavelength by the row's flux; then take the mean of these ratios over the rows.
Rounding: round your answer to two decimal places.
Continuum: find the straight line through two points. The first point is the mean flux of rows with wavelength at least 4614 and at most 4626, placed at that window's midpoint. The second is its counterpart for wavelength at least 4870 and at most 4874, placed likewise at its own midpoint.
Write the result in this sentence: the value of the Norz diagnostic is 0.97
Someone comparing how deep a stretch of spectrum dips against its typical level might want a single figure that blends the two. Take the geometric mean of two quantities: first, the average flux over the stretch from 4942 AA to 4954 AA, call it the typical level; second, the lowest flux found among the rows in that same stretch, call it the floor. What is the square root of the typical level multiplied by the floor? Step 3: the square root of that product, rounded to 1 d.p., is 22.5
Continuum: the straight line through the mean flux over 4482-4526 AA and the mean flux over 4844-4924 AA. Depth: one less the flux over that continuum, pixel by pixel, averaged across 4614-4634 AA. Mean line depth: 0.08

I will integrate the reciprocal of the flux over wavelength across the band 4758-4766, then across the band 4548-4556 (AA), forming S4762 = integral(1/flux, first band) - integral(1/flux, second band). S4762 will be 0.04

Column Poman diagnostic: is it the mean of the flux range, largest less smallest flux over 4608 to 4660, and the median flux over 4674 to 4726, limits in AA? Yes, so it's 13.3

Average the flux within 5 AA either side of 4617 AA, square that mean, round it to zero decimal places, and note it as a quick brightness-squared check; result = 652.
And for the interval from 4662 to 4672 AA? 608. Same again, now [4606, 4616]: 686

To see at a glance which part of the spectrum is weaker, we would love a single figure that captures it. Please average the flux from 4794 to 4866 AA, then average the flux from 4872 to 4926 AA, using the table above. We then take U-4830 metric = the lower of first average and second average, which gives 23.2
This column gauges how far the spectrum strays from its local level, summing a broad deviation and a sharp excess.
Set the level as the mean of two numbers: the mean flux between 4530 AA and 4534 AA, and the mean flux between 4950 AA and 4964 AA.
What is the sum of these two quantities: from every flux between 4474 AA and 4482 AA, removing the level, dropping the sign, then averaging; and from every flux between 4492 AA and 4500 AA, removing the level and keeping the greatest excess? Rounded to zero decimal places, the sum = 6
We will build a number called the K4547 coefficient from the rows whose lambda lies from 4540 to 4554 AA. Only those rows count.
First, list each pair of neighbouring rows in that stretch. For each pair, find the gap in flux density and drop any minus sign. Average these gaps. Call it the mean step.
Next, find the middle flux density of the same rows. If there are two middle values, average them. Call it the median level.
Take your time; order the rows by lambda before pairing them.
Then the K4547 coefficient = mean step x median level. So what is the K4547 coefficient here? 13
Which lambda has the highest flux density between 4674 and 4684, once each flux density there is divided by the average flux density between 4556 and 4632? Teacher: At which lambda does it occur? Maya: 4679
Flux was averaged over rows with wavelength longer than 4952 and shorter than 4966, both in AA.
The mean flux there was 22.8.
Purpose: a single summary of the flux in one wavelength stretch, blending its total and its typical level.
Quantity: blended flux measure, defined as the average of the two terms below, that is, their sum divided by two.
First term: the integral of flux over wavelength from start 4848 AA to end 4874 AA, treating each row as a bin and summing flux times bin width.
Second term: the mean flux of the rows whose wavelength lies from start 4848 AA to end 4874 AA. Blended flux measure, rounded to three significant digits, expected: 321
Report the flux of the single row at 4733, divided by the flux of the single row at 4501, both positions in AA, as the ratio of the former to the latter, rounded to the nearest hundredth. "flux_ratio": 0.84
